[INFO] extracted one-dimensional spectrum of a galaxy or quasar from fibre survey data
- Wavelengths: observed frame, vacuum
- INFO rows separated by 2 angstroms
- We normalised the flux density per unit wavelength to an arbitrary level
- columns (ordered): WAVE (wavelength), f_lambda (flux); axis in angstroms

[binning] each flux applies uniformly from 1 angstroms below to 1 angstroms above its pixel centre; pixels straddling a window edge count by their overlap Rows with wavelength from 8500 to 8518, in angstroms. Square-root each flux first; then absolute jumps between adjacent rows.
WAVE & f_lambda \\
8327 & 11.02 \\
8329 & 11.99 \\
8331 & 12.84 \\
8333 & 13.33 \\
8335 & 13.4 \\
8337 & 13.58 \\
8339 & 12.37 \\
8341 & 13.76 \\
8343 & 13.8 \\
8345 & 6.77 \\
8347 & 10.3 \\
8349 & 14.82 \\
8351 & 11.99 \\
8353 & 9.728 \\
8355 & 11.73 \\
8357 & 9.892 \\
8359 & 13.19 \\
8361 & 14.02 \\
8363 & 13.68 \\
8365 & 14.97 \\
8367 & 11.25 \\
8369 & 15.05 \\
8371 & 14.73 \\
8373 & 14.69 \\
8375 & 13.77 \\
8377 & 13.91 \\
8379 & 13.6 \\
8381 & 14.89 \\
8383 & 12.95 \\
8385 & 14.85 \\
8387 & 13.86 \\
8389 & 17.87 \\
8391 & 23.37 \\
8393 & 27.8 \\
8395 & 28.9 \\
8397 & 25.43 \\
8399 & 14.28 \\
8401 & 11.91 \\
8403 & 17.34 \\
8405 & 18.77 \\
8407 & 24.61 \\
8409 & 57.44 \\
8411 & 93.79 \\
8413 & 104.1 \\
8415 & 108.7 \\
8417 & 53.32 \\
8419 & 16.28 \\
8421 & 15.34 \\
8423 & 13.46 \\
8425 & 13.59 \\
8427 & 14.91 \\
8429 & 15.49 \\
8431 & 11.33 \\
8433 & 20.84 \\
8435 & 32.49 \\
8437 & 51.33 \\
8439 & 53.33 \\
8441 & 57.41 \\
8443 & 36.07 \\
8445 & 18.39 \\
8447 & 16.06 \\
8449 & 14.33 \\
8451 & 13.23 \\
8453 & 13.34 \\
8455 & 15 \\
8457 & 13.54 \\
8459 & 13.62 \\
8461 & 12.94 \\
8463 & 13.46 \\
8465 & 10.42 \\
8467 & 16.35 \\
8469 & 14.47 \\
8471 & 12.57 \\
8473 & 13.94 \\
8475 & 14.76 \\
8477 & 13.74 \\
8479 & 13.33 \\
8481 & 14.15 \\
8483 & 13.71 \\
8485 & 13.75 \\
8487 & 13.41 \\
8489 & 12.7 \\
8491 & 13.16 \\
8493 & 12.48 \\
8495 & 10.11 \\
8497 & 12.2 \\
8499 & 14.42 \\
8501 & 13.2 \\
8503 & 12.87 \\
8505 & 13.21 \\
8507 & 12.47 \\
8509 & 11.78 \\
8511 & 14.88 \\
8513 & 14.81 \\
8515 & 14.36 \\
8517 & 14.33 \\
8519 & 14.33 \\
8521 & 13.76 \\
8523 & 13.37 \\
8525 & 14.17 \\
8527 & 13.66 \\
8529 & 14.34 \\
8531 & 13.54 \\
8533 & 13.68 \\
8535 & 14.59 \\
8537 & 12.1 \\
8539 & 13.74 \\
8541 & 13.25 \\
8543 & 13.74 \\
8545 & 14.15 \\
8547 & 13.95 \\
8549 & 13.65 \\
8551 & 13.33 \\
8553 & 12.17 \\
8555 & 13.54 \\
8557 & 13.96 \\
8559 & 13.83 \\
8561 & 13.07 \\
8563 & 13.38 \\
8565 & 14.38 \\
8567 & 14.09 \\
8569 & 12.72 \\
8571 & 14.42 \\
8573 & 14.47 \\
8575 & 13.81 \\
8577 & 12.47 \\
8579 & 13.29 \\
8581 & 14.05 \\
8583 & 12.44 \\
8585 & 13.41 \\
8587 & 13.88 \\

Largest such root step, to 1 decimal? 0.4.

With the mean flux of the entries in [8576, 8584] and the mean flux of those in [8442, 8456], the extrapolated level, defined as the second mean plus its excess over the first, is 23.1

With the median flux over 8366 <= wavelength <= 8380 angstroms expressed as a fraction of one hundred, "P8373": 0.139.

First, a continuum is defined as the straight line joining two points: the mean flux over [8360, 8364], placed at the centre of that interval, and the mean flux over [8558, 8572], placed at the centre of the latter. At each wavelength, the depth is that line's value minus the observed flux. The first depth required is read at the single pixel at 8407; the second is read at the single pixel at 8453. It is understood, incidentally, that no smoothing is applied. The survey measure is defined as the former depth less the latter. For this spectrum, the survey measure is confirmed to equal -11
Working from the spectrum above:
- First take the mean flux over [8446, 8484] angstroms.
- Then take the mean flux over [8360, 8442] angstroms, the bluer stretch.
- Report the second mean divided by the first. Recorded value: 2.0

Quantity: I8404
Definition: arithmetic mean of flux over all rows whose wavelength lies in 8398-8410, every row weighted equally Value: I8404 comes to 24.1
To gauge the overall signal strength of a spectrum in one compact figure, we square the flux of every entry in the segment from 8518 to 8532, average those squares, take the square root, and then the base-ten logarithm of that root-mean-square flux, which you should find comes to 1.143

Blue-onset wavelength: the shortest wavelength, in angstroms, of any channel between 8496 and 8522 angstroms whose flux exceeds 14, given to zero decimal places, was 8499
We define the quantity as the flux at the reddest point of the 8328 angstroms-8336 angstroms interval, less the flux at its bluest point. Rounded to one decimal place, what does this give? 1.4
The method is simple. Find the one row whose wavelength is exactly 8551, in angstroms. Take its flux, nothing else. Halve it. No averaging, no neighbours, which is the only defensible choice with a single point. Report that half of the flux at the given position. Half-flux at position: 6.7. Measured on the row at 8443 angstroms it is 18.0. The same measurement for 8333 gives 6.7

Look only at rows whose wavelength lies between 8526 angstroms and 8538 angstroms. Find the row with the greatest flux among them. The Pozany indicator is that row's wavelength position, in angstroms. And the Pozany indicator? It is 8535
